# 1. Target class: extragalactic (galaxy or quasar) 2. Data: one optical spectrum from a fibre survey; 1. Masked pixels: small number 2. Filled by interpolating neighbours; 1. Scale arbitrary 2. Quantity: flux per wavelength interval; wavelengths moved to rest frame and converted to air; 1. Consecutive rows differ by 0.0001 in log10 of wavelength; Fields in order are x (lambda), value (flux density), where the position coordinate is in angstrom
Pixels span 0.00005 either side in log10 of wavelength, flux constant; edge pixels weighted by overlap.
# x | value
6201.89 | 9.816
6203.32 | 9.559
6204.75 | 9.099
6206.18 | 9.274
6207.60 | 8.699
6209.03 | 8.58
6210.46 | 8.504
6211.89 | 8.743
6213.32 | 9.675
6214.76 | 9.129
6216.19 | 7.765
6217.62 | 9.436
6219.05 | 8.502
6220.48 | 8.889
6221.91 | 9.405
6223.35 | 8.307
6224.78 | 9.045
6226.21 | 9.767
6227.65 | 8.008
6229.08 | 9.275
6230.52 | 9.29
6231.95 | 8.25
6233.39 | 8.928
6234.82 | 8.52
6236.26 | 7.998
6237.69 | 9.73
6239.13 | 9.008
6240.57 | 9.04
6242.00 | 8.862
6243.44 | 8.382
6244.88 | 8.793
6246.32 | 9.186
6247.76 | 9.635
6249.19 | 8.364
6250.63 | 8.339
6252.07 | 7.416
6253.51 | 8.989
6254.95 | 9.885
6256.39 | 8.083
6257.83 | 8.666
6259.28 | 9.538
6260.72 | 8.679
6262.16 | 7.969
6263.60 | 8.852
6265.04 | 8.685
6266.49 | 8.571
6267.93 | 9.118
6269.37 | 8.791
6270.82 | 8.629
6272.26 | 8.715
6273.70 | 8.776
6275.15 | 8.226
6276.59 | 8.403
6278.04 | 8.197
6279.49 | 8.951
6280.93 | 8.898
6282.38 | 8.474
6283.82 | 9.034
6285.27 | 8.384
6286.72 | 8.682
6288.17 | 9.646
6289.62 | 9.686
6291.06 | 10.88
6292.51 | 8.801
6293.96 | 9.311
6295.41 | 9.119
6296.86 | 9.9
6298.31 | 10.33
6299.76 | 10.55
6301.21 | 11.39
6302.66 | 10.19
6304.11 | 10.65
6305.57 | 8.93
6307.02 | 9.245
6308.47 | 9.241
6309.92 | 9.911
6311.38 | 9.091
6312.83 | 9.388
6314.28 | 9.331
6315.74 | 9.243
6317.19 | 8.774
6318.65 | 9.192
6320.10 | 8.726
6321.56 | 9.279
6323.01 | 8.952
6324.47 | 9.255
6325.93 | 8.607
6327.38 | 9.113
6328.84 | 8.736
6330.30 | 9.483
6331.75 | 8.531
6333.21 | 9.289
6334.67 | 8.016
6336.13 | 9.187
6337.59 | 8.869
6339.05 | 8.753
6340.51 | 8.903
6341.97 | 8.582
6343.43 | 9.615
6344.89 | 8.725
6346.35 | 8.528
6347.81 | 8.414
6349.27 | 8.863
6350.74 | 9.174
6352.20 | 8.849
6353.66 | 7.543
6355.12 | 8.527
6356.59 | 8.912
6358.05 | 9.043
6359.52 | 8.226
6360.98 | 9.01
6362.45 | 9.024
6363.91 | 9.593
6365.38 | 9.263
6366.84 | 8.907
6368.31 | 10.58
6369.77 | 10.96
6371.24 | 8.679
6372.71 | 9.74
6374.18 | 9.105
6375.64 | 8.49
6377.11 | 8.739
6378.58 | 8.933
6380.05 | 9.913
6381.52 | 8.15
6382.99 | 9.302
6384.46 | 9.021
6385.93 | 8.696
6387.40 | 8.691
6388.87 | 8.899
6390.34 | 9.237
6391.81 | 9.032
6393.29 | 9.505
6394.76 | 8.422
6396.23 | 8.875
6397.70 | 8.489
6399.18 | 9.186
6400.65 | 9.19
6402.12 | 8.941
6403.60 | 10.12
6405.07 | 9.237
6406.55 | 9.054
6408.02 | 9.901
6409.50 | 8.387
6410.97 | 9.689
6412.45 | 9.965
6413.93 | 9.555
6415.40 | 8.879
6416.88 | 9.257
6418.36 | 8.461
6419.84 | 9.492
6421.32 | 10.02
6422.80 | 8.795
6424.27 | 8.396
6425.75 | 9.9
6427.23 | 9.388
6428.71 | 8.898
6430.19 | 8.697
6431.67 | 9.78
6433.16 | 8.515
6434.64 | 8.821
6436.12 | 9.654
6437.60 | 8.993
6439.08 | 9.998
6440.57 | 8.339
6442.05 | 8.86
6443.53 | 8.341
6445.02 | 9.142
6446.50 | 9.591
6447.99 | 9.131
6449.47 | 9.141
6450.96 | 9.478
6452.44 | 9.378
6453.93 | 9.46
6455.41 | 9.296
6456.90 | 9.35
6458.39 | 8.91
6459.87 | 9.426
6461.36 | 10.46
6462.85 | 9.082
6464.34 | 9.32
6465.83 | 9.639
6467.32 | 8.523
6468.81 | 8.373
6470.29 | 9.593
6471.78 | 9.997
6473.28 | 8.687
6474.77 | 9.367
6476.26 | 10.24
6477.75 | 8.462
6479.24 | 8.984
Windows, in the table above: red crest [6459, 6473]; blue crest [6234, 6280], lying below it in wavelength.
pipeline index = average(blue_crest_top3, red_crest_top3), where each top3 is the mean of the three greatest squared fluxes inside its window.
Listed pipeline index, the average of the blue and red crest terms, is 98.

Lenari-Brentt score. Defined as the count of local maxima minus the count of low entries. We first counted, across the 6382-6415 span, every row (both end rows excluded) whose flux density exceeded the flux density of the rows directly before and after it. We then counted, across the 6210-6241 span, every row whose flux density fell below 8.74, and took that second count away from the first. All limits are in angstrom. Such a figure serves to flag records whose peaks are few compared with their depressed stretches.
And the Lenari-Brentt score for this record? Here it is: -1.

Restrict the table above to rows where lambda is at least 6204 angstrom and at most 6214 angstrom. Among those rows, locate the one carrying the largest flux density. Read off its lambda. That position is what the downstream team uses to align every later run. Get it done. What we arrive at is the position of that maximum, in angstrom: 6213.32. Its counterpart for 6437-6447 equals 6439.08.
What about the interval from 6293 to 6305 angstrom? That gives 6301.21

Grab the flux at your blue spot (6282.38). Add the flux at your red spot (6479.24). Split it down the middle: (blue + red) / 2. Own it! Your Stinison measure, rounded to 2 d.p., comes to 8.73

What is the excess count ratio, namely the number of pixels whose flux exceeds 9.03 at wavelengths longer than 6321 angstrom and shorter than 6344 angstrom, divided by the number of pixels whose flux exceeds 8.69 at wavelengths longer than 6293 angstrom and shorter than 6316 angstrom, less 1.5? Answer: -1.06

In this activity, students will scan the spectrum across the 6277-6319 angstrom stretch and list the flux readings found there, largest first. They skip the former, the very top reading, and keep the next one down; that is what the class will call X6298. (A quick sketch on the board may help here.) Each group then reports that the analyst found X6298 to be 10.88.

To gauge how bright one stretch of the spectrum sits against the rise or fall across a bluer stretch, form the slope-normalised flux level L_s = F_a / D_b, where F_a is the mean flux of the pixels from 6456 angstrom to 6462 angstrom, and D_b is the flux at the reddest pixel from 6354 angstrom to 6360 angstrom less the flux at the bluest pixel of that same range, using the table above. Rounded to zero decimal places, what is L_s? -32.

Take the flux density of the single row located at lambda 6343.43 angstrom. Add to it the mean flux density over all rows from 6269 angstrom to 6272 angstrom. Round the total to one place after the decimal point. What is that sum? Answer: 18.3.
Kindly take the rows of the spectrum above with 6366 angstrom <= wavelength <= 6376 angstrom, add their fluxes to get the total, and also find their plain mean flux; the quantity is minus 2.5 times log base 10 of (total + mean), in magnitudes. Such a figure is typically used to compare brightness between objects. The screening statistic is -4.70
